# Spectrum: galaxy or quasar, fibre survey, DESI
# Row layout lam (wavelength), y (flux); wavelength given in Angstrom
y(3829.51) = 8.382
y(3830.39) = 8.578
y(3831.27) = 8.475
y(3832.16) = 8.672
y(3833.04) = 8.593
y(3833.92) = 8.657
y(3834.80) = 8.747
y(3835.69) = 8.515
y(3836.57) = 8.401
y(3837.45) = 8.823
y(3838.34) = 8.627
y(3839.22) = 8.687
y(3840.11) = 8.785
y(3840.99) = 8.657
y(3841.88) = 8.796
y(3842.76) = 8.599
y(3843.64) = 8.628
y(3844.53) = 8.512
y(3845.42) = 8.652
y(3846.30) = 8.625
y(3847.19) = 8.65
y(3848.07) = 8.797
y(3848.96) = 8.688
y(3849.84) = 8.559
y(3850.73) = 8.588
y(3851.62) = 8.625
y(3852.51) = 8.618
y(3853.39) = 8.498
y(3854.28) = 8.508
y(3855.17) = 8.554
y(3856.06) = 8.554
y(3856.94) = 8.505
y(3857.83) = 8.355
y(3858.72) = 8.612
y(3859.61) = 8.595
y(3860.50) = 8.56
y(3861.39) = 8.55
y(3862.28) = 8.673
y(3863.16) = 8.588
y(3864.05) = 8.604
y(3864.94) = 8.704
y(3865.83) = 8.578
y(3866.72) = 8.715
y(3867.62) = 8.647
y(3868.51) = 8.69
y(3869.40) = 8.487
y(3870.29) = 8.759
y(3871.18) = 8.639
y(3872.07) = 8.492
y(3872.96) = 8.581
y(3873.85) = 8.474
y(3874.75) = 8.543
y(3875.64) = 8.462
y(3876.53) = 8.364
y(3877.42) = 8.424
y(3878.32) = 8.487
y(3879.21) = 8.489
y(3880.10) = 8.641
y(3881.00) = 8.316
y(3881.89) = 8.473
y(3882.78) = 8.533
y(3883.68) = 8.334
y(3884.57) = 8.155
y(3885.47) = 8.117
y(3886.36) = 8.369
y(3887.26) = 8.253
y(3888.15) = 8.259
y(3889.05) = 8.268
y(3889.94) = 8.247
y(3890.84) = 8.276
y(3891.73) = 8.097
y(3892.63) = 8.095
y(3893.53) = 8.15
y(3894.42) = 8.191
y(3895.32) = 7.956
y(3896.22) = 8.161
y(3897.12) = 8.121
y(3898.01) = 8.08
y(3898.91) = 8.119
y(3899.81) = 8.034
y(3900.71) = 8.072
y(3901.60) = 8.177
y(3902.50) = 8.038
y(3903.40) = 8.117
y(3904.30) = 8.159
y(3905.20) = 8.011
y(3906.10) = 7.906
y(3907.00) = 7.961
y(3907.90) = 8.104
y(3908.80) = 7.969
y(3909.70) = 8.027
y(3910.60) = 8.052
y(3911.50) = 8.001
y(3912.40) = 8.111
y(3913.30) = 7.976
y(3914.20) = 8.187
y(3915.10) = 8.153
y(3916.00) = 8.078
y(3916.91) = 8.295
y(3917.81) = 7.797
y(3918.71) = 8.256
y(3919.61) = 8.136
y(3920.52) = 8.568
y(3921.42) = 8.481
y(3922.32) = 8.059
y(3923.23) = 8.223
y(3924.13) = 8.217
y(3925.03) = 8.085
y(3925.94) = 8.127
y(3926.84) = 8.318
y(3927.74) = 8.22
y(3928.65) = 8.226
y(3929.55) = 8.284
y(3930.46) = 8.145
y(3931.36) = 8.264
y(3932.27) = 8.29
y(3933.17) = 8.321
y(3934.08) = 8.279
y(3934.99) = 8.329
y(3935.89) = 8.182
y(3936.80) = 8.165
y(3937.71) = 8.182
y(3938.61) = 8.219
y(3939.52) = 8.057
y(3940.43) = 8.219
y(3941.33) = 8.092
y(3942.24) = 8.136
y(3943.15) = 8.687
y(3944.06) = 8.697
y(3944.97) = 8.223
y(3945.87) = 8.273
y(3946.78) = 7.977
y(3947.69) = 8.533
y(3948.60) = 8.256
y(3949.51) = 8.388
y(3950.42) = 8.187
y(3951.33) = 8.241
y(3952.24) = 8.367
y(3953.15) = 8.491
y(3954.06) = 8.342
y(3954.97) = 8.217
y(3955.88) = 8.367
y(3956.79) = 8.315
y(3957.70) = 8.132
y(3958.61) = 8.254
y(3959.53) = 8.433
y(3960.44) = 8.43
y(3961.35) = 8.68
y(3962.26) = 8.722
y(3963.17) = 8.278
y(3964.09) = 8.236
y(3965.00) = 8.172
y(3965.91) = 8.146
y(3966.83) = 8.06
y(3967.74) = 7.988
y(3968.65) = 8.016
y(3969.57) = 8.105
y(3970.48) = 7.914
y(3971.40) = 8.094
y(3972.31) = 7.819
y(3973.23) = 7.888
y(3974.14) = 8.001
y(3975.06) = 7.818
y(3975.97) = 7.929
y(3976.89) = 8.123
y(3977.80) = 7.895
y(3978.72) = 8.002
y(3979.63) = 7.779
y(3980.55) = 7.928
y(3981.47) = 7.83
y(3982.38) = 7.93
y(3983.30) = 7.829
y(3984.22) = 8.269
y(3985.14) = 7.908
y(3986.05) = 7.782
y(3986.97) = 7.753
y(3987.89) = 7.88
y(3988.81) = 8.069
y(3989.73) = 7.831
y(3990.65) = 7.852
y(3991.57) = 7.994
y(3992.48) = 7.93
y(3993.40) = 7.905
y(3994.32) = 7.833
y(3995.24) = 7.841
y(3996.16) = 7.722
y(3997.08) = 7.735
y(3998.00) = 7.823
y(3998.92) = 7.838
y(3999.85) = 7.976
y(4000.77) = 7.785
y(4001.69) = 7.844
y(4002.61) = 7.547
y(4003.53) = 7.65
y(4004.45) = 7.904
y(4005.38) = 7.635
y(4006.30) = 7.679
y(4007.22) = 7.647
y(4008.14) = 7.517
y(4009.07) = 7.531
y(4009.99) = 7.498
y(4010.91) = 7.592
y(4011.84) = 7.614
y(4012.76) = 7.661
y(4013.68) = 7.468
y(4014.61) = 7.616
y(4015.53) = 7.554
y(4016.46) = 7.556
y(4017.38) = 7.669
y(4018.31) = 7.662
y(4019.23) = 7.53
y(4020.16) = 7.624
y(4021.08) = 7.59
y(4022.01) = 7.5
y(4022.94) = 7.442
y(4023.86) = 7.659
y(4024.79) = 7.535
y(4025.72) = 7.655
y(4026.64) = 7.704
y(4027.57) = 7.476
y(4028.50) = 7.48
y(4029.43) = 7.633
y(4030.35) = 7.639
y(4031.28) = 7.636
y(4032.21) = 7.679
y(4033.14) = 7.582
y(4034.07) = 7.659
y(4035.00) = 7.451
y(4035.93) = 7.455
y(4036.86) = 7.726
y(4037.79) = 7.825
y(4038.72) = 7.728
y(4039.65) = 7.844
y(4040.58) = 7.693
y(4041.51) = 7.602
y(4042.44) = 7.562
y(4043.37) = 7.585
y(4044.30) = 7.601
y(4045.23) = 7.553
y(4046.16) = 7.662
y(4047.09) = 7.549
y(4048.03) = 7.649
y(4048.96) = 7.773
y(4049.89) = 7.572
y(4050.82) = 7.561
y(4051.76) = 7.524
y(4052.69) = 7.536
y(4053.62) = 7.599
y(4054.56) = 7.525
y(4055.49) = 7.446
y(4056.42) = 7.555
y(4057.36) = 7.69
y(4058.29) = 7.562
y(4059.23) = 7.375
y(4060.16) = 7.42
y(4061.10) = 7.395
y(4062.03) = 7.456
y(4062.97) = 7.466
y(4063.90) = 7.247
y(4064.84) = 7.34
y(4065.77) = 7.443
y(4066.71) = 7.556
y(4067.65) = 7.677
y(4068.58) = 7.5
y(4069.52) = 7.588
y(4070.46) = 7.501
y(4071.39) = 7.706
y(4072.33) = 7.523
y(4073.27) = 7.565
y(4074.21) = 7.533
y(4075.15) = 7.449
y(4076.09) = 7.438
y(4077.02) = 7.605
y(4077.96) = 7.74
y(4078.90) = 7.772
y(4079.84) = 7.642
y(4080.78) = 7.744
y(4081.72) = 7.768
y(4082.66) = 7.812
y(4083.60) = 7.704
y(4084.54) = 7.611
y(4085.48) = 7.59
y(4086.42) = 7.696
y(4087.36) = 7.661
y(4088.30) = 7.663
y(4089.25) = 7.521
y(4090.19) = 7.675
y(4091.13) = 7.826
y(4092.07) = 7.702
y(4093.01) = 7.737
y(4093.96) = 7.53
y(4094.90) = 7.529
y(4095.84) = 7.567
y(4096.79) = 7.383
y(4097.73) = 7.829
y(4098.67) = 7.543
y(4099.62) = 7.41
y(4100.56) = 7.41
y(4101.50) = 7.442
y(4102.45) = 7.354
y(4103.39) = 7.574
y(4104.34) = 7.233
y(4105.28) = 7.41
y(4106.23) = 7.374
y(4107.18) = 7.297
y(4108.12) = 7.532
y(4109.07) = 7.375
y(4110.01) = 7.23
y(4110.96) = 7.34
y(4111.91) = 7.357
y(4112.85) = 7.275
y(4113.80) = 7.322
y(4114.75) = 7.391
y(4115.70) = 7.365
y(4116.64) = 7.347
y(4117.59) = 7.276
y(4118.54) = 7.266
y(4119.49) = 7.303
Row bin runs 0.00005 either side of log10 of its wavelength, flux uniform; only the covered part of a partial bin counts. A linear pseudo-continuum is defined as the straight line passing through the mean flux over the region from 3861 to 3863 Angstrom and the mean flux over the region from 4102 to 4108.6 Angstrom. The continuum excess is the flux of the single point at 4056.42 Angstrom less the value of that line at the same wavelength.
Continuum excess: -0.09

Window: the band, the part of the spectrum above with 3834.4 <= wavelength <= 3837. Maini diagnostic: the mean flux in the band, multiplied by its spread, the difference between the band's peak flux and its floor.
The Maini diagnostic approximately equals 3.0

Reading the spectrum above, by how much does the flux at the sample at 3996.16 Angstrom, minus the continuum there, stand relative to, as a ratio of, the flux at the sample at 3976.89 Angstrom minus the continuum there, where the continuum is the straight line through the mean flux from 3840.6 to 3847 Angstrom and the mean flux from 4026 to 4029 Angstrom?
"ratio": -0.1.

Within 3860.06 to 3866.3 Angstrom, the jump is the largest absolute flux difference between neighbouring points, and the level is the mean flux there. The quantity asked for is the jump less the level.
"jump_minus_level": -8.5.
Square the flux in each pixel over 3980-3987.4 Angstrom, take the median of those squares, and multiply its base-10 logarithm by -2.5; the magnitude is -4.48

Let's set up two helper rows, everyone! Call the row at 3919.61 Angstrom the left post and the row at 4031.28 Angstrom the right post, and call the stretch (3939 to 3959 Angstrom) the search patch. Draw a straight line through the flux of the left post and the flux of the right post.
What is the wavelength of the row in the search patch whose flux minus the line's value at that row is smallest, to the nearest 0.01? 3946.78 Angstrom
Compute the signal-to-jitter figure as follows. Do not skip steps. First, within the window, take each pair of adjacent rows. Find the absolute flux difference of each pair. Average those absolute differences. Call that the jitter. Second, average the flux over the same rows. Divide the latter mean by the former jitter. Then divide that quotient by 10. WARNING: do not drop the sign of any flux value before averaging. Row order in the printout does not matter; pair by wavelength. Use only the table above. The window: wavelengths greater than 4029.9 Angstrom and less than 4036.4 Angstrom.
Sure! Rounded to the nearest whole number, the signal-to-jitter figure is 11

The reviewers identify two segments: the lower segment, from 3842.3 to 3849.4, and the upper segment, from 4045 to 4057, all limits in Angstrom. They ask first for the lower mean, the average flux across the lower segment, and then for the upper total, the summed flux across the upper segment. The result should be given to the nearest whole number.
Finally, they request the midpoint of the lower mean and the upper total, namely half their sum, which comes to 54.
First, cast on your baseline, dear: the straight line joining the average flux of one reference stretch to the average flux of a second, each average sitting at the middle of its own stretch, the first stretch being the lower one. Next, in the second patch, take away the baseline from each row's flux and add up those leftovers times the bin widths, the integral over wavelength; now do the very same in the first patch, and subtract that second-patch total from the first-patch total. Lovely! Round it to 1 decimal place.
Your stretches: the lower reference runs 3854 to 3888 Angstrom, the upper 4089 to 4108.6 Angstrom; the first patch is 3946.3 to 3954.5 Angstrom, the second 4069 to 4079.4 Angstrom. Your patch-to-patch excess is 1.6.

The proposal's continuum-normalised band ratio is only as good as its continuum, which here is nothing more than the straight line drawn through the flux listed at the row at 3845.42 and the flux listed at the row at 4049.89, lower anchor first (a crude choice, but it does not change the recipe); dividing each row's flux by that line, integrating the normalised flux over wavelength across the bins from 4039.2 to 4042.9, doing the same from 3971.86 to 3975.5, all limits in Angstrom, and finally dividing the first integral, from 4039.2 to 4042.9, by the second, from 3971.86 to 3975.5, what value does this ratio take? 1.04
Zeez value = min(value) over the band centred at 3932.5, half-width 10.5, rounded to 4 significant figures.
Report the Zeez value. 8.057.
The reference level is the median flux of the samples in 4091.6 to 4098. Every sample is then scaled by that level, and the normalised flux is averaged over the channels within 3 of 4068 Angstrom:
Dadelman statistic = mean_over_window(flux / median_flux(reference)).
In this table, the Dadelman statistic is 1.00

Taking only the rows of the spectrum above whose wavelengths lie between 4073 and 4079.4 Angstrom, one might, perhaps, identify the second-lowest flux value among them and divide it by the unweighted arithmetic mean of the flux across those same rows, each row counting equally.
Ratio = 0.982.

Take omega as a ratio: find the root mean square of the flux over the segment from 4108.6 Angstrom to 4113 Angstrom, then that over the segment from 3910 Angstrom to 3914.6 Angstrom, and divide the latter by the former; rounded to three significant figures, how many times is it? 1.10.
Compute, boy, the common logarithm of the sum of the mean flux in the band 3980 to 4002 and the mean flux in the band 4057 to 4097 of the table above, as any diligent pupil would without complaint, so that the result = 1.19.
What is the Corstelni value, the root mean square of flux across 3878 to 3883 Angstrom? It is 8.5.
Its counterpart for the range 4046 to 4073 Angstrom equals 7.5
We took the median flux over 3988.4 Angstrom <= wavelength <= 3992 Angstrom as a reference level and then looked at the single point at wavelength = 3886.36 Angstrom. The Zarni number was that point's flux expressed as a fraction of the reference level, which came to 1.06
